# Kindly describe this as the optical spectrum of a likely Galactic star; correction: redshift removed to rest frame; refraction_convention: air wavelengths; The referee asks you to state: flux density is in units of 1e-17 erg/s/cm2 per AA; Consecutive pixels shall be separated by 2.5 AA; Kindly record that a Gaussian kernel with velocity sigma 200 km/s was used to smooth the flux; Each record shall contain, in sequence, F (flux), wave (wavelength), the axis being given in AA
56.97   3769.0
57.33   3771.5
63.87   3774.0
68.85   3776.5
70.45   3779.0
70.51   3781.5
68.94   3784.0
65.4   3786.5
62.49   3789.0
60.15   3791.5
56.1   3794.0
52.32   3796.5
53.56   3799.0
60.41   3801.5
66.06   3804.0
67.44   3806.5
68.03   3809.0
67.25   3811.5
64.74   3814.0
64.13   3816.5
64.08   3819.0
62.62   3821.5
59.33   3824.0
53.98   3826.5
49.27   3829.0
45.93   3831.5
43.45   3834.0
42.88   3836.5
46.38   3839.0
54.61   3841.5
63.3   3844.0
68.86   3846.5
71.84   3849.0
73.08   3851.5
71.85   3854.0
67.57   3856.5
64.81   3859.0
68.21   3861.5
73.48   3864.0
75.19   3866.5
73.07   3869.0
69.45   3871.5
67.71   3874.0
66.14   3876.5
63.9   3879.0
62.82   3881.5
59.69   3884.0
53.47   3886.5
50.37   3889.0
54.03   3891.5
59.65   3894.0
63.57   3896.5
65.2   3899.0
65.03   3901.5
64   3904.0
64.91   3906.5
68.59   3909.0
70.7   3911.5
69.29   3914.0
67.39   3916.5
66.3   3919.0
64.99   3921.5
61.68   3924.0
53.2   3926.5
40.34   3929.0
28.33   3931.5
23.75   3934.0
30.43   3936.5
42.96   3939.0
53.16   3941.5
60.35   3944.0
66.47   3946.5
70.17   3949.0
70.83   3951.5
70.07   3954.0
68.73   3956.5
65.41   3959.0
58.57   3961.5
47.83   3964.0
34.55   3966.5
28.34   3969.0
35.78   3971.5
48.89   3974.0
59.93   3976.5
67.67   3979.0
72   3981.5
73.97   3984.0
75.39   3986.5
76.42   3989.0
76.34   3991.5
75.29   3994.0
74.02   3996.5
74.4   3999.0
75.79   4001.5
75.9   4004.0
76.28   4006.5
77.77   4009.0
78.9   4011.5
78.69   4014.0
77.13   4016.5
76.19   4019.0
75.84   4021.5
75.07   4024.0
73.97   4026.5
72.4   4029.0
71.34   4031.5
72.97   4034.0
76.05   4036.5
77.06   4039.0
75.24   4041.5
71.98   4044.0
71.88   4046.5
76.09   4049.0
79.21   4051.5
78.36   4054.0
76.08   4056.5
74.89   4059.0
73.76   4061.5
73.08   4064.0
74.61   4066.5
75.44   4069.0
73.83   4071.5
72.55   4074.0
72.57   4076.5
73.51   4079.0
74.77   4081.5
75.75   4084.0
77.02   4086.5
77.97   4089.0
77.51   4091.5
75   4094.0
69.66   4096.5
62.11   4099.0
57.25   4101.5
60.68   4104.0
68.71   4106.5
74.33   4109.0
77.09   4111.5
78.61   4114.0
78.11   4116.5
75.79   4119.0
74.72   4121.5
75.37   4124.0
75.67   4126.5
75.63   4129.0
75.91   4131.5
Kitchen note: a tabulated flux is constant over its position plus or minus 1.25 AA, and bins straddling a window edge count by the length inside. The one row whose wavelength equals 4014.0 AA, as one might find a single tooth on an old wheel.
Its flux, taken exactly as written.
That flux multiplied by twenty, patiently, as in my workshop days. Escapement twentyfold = 1574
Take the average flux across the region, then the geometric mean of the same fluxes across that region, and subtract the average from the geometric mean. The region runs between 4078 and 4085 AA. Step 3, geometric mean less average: -0.01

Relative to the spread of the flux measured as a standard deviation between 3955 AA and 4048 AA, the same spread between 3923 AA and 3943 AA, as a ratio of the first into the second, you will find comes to 1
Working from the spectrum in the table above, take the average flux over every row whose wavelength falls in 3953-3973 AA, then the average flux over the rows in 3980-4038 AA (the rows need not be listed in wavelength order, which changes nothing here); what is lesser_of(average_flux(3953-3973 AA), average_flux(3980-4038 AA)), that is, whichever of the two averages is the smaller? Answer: 51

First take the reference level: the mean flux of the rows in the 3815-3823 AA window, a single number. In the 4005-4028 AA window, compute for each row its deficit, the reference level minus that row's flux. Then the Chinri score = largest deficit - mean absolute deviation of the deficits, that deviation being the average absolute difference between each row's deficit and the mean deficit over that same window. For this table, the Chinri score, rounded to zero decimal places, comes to -12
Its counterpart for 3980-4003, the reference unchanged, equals -10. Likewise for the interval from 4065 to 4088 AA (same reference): -10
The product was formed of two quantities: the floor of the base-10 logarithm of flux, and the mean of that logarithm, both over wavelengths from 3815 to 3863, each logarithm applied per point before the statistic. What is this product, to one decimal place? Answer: 2.9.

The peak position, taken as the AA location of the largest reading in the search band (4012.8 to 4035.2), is 4014.0 AA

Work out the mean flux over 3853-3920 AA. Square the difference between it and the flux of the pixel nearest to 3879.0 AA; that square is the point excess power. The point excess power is 2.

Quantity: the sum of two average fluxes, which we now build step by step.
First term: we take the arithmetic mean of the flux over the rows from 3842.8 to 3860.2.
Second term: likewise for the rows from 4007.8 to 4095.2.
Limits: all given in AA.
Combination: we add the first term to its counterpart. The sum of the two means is 144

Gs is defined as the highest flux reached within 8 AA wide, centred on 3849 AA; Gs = 73.08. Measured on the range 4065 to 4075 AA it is 75.44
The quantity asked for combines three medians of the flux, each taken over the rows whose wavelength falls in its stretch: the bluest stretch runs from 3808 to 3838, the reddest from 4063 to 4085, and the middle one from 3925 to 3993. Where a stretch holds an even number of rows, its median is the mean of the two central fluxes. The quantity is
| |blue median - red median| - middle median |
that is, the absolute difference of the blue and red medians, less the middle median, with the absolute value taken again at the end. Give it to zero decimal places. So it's 47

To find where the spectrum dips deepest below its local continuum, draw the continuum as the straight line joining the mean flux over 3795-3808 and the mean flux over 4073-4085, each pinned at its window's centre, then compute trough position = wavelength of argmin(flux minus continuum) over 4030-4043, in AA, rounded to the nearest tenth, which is 4031.5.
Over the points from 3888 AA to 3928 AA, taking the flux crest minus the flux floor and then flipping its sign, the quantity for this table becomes -20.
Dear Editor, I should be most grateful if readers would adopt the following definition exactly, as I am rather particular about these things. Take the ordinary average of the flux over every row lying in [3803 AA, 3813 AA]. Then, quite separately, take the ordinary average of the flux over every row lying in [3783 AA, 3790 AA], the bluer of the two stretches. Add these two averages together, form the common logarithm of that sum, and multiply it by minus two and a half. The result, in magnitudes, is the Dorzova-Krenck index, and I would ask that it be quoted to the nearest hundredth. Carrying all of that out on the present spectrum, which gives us -5.31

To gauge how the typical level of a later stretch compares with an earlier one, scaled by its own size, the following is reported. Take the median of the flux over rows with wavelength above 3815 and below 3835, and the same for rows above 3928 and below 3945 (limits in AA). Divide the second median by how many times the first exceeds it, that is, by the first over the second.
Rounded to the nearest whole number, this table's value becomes 29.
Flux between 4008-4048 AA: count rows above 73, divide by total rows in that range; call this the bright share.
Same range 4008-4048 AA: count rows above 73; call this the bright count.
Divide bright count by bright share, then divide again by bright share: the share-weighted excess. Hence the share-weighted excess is 23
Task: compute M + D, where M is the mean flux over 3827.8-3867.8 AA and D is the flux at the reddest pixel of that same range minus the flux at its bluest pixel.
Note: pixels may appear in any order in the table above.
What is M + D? 87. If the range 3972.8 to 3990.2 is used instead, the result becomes 95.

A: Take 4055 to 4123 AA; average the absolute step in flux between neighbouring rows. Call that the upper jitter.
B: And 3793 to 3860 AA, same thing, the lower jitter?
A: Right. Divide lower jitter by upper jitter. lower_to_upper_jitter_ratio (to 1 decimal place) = 1.4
